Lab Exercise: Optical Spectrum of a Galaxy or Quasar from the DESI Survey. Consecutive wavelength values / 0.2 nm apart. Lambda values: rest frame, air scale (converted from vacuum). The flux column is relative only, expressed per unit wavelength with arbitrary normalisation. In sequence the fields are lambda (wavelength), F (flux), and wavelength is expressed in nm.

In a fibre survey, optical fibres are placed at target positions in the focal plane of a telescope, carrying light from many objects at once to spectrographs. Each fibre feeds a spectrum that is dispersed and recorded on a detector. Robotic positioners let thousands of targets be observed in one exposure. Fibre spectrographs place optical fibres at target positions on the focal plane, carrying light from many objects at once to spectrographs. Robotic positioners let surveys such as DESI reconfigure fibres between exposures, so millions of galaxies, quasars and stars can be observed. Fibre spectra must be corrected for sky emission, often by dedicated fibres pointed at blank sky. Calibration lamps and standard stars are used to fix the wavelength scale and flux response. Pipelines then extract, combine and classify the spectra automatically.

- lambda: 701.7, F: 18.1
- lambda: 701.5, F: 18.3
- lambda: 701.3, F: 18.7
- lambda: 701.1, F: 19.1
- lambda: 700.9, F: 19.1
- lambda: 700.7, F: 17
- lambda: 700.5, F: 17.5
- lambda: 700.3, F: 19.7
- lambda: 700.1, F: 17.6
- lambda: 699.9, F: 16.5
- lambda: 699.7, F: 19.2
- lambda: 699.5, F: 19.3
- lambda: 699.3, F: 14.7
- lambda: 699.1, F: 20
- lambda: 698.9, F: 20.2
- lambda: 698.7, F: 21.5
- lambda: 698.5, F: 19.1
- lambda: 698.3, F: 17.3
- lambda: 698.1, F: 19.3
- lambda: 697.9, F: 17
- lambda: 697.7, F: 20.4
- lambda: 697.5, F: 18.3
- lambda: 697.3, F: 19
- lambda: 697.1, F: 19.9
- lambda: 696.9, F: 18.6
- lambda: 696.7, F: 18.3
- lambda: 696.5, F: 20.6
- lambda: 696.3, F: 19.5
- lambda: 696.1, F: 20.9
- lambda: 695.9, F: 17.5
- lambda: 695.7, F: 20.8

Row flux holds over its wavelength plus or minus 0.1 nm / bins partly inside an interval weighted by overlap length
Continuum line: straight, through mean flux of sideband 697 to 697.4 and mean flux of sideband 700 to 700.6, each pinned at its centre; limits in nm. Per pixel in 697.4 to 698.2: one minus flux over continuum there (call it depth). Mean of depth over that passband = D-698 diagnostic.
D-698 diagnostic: 0.024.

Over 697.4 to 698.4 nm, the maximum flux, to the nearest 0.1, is 20.4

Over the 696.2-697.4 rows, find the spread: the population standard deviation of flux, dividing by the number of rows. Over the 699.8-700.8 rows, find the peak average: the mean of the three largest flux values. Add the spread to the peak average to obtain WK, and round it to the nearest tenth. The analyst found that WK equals 19.0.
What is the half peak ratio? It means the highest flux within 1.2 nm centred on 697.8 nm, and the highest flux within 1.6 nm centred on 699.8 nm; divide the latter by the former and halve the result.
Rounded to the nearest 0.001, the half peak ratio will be 0.490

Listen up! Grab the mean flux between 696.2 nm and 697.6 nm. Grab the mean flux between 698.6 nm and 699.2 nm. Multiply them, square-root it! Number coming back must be 19.9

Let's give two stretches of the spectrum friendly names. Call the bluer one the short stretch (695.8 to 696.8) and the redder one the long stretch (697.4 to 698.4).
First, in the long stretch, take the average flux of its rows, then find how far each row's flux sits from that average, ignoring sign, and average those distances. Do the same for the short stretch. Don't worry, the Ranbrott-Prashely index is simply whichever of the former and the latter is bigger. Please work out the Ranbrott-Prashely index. 1.17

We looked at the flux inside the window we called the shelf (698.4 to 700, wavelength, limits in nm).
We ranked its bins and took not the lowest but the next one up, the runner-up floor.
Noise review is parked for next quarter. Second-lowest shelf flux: 16.5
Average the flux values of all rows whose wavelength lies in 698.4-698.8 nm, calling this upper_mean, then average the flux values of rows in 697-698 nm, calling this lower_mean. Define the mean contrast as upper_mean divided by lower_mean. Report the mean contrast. 1.07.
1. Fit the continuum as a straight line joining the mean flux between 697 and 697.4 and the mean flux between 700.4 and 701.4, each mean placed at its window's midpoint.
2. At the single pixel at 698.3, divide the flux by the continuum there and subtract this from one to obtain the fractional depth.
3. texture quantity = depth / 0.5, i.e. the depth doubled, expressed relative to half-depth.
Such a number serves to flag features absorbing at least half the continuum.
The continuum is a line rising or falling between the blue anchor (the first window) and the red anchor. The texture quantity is 0.19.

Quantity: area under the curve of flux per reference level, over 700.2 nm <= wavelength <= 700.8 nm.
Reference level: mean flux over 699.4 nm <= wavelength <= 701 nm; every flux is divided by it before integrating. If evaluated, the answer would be 0.594 nm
